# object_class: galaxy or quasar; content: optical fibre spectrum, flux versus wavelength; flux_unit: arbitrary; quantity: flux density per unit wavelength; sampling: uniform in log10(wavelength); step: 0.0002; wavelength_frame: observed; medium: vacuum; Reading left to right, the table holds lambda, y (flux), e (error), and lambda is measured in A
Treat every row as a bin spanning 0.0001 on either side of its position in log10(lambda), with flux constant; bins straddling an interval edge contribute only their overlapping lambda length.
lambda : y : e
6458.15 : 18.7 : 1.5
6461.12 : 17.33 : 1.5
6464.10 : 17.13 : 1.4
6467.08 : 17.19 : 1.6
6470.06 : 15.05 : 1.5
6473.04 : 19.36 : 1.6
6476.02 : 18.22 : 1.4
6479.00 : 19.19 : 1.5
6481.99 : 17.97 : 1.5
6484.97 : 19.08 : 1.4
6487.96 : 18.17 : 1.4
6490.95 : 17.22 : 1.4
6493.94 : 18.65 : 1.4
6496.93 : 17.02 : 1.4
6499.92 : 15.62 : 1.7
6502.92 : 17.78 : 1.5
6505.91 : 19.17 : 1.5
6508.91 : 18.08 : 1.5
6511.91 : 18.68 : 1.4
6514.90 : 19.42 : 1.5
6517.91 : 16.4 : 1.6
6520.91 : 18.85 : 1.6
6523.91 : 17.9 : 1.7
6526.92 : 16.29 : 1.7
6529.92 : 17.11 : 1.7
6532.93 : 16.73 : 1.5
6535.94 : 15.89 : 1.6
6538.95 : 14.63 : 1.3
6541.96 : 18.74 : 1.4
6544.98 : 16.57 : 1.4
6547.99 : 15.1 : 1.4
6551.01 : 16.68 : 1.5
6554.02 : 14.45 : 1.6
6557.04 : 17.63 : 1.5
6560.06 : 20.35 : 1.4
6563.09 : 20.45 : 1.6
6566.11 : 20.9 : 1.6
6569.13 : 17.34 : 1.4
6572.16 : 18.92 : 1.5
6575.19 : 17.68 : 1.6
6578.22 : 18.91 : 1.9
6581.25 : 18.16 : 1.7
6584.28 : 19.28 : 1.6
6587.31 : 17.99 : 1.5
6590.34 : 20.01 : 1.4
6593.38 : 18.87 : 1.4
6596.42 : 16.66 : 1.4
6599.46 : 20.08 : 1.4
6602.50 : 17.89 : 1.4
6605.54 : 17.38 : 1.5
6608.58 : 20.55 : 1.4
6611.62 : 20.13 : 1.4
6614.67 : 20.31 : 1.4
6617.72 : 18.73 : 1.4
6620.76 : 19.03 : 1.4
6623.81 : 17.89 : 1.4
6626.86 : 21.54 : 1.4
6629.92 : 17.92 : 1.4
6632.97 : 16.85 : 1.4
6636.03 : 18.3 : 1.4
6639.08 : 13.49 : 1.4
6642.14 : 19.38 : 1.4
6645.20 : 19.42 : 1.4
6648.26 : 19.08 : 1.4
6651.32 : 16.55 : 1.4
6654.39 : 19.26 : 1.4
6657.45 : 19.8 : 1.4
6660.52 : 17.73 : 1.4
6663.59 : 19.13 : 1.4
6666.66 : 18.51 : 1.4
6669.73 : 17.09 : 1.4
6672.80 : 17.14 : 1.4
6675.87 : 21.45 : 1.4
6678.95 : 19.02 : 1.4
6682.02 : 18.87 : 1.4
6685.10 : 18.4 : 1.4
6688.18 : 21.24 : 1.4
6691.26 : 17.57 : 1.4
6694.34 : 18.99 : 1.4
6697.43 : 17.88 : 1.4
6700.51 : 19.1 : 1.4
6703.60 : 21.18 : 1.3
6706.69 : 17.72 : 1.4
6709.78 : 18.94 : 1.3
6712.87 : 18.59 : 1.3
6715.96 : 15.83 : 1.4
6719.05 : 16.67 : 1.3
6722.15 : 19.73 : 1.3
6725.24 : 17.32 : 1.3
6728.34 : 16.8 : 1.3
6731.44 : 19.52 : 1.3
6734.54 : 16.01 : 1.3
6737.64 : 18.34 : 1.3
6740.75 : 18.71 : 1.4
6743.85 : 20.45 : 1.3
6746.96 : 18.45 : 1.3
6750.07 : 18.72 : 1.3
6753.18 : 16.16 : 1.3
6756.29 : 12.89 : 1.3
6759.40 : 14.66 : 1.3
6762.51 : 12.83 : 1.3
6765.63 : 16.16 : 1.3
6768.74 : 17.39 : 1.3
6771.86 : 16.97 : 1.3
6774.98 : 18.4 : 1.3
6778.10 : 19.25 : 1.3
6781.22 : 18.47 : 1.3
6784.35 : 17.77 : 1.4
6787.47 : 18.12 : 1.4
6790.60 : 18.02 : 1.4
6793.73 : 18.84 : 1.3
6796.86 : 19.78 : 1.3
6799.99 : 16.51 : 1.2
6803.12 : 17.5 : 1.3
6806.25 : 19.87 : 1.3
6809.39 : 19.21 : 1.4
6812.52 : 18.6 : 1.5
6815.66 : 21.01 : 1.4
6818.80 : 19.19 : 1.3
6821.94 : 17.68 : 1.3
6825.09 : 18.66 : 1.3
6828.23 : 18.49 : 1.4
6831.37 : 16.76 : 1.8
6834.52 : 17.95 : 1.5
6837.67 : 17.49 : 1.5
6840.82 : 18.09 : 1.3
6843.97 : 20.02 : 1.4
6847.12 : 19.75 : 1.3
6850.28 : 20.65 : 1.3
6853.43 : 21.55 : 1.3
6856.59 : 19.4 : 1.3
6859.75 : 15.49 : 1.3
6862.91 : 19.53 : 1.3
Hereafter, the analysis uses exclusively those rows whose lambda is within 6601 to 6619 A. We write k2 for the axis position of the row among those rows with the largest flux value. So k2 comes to 6608.58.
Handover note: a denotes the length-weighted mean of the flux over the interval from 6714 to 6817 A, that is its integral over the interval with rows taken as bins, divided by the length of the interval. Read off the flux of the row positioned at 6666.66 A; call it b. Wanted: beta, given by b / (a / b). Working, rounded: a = 17.7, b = 18.51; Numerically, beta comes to 19.3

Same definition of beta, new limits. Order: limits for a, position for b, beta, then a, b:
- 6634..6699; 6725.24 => 16.2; 18.5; 17.32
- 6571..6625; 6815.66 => 23.5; 18.8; 21.01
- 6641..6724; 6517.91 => 14.4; 18.7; 16.4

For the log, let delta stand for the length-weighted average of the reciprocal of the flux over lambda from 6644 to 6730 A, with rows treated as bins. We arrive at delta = 0.0543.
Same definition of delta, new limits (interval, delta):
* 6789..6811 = 0.0542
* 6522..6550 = 0.0606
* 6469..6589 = 0.0566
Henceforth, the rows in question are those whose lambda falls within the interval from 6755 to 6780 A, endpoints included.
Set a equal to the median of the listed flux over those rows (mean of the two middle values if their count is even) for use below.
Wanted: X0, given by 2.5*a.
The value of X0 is 41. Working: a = 16.6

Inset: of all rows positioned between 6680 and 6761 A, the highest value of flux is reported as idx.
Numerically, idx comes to 21.24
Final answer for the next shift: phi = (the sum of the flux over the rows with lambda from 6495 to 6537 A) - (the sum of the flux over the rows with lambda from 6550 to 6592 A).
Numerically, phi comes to -14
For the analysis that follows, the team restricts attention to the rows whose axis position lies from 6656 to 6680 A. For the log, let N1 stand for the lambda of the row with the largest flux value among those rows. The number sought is 6675.87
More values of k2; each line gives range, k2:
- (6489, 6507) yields 6505.91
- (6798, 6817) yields 6815.66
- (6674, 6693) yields 6675.87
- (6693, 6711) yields 6703.60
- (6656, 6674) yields 6657.45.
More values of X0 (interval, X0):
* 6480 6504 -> 45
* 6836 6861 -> 49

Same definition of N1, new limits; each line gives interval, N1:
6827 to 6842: 6828.23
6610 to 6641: 6626.86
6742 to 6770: 6743.85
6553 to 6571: 6566.11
